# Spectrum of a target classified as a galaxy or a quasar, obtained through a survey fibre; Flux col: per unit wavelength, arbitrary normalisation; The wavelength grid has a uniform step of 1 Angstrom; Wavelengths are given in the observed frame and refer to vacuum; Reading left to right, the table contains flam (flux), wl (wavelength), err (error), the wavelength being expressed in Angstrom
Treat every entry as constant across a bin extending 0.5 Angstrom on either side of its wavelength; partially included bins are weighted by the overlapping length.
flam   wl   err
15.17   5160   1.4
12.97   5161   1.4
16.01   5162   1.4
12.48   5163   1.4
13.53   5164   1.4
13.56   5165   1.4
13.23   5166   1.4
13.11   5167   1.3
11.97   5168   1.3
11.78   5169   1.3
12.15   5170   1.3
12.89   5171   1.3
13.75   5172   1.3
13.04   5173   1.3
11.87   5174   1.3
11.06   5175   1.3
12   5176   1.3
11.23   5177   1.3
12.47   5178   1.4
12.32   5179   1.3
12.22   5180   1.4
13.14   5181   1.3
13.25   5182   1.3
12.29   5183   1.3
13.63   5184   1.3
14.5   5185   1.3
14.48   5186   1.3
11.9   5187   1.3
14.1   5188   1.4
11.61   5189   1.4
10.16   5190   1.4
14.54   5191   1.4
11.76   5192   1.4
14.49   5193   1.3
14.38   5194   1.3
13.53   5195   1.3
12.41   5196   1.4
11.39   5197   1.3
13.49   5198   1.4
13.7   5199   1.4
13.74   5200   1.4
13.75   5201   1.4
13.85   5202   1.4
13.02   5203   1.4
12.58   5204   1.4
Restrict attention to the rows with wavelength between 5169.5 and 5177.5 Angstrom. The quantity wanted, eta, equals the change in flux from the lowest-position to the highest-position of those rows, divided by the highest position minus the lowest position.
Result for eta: -0.13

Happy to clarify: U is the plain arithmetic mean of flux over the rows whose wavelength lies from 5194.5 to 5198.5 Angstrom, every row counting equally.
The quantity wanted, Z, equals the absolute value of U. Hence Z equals 12.7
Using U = 12.7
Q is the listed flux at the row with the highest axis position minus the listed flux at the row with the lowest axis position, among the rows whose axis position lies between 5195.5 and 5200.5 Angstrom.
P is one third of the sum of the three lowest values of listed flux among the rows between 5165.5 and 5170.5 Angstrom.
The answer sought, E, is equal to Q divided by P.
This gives 0.11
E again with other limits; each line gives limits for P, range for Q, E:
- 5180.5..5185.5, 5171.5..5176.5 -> -0.14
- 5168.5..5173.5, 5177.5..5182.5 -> 0.06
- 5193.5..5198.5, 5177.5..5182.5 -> 0.06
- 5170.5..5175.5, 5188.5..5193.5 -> 0.24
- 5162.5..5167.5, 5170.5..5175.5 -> -0.14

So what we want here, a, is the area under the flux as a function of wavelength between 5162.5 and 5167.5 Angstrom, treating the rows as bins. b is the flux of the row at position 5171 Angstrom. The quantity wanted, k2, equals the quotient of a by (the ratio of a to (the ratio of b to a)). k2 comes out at 0.196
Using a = 65.9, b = 12.89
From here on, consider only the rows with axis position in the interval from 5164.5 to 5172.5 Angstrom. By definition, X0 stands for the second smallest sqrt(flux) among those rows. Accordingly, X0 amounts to 3.46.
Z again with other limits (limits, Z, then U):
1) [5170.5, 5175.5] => 12.5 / 12.5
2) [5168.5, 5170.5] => 12.0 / 12.0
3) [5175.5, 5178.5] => 11.9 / 11.9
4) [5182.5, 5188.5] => 13.5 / 13.5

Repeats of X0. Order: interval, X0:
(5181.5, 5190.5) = 3.41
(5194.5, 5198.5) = 3.52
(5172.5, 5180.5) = 3.35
